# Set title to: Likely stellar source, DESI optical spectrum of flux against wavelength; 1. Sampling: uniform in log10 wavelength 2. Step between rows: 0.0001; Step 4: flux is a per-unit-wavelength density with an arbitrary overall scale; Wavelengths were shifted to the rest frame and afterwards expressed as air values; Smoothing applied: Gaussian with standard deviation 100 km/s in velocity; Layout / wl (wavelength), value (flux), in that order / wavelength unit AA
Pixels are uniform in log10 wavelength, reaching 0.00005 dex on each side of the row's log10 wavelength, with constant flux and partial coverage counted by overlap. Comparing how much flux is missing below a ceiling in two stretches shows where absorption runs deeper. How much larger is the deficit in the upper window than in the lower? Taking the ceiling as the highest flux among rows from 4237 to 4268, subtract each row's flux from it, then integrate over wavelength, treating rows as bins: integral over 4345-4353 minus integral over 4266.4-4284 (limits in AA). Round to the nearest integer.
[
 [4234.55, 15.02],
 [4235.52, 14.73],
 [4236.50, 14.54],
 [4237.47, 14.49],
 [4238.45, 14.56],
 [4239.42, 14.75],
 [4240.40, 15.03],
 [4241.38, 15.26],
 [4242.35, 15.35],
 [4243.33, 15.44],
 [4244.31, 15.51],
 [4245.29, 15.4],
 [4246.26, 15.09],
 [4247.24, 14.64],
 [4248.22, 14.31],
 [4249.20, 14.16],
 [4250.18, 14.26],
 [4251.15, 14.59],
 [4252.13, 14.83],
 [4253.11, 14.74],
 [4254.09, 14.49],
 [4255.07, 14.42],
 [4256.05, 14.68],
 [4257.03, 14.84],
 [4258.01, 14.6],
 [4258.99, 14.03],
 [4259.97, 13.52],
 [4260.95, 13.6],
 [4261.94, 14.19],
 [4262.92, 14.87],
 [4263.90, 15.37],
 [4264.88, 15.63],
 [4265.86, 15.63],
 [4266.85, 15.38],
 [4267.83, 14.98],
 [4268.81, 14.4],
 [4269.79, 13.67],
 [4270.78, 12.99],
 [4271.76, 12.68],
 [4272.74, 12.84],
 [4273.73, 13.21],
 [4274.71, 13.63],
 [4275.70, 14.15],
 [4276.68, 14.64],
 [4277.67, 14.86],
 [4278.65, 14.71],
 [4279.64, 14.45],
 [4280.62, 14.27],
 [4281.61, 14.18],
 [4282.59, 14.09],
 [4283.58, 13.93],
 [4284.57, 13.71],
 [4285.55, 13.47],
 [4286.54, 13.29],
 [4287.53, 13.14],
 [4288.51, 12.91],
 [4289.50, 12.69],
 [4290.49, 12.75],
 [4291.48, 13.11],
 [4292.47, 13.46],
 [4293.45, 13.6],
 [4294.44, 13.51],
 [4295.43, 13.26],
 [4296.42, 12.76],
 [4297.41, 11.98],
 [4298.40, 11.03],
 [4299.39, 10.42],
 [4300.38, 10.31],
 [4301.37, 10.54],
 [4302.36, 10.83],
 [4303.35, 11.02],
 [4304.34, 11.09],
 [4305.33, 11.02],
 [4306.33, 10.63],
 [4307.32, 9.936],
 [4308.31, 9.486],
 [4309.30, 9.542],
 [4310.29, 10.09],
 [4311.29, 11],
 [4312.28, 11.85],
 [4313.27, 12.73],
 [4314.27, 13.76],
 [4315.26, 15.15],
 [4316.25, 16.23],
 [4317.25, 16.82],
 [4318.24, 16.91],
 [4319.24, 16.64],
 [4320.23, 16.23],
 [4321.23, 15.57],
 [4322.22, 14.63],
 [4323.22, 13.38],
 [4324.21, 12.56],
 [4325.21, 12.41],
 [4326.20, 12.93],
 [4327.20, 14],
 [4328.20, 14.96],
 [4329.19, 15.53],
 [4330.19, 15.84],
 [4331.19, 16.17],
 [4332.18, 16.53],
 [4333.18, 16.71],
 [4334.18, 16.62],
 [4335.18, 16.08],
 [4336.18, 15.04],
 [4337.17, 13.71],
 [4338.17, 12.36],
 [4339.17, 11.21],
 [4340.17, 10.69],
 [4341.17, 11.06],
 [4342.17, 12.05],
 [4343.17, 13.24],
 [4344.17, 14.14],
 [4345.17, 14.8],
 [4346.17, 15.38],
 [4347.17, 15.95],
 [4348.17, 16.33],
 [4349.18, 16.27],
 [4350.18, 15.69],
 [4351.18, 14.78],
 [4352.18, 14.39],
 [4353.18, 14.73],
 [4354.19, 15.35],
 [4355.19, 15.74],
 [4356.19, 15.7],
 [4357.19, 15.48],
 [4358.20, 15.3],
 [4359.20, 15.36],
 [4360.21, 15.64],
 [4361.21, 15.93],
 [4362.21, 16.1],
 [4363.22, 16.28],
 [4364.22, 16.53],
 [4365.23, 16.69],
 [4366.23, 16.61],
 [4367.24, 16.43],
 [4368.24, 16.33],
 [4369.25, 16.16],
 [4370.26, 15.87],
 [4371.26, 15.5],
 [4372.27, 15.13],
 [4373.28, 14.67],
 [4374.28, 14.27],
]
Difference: -26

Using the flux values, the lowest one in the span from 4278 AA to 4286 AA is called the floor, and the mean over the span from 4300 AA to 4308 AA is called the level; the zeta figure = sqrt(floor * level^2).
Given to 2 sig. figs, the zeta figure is 39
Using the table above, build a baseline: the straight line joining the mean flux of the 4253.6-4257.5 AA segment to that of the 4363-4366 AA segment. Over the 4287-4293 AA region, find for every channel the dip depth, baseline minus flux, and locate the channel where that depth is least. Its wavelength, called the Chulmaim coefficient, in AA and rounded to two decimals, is 4292.47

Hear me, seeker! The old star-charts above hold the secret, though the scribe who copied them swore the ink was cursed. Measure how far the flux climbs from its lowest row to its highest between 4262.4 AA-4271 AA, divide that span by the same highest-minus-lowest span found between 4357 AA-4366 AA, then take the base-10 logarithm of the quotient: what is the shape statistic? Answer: 0.3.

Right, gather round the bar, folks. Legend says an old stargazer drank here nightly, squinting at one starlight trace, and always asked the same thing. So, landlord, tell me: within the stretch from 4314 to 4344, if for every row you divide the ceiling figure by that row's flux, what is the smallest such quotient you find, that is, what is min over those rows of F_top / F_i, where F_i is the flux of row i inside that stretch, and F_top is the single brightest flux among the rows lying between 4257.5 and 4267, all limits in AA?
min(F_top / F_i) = 0.92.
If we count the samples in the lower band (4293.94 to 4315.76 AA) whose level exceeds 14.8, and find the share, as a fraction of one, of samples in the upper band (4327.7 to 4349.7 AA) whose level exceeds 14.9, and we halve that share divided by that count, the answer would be 0.30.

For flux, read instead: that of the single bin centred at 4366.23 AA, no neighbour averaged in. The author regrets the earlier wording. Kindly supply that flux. 16.61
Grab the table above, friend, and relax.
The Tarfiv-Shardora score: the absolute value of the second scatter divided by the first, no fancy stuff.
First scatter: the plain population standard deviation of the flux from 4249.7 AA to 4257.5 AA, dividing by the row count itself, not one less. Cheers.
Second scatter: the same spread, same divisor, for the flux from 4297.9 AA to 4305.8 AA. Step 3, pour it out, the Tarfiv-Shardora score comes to 1.52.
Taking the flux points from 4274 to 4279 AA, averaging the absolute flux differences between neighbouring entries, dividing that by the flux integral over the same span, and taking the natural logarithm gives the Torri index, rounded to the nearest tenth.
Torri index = -5.3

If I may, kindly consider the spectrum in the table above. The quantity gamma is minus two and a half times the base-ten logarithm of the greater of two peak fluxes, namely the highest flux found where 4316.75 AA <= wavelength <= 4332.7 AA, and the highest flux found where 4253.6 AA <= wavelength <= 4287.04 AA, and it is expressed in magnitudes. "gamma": -3.07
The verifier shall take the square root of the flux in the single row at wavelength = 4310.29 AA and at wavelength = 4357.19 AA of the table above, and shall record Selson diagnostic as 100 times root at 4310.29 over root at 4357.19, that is 81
